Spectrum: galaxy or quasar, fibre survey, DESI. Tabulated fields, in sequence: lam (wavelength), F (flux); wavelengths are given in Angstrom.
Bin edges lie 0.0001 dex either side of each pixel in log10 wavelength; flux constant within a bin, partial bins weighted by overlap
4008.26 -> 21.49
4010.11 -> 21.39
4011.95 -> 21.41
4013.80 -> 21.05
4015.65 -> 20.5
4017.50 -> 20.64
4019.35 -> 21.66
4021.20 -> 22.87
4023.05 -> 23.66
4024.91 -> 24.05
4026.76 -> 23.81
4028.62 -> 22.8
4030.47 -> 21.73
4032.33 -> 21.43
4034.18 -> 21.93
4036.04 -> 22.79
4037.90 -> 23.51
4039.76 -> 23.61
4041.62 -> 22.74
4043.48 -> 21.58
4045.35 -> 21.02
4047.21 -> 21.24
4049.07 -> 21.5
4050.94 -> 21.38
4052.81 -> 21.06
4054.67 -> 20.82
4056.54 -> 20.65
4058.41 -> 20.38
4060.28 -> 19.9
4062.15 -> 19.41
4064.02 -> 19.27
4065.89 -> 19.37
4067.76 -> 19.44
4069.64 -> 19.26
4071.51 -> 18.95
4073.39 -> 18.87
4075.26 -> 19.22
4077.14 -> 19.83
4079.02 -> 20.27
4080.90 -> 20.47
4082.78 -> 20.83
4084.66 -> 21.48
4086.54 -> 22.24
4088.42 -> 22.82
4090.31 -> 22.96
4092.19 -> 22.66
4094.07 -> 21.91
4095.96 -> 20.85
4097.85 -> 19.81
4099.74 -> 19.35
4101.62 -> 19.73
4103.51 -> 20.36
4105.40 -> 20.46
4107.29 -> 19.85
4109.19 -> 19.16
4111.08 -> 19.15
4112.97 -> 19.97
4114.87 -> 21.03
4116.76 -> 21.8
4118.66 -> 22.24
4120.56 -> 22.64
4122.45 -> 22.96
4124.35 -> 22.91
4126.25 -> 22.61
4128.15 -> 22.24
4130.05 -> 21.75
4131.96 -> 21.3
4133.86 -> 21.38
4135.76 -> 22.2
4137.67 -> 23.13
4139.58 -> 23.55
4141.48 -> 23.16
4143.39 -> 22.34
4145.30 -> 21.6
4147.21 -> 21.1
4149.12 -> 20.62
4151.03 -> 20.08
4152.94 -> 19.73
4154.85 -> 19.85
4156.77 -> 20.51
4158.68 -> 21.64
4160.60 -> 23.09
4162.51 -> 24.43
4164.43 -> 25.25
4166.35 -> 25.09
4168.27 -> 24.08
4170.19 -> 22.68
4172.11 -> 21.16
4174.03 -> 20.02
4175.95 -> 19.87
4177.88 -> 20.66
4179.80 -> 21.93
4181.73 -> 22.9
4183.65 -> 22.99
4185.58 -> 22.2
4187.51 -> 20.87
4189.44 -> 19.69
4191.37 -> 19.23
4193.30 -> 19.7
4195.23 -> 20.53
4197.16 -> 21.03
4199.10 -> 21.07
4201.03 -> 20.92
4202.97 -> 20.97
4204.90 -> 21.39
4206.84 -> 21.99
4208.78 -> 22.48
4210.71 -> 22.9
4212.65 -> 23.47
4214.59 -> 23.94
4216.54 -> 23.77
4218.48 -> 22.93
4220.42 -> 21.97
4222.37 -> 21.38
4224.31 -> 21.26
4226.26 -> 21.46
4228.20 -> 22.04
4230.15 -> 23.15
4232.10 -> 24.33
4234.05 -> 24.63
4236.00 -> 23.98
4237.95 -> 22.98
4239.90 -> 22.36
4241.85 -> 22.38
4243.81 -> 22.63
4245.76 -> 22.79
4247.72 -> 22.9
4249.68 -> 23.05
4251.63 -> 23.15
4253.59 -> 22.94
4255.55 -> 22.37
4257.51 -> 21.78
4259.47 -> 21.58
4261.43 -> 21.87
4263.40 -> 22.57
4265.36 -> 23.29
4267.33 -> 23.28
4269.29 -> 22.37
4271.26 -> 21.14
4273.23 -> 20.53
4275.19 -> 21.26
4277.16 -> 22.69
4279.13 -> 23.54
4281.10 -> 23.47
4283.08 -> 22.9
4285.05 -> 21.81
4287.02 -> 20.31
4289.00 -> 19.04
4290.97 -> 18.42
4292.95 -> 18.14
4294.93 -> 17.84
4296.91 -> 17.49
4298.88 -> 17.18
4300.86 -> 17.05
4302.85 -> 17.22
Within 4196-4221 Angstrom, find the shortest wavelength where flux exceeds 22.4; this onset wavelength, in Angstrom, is 4208.78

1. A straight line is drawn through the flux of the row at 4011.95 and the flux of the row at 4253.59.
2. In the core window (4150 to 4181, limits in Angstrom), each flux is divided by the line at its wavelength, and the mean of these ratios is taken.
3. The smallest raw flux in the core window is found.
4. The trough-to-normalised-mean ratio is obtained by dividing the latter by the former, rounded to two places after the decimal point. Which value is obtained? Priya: 20.18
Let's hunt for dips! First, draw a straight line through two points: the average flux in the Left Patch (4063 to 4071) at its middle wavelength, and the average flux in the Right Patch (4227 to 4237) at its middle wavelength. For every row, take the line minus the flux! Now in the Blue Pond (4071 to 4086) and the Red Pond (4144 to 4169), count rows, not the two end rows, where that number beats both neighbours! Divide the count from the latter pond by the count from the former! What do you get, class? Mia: 1.0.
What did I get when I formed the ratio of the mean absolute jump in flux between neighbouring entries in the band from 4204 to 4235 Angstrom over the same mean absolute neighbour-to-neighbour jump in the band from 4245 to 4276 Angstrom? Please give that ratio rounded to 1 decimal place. 1.2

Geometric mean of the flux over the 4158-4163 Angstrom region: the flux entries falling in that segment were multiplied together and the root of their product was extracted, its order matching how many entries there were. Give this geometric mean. 23.0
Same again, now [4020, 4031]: 23.1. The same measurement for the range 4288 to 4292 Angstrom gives 18.7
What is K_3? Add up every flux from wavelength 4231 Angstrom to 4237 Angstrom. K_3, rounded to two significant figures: 73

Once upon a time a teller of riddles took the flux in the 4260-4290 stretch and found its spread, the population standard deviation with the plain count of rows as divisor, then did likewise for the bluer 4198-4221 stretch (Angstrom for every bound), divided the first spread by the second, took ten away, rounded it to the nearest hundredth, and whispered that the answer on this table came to -8.78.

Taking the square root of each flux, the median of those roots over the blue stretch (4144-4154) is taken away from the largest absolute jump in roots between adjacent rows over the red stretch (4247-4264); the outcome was -4.47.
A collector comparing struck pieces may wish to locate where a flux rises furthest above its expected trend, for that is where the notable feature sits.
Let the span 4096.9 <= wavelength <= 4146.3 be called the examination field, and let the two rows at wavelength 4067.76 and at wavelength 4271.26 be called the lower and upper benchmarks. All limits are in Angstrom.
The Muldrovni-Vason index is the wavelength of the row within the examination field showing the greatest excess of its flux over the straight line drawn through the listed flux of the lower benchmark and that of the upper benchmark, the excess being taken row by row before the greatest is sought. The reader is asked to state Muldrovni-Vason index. 4139.58 Angstrom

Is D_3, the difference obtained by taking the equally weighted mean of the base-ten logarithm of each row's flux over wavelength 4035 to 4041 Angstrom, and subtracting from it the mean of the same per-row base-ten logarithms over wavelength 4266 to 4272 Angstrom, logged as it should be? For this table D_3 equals 0.02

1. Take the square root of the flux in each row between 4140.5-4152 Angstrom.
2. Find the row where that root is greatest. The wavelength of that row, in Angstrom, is 4141.48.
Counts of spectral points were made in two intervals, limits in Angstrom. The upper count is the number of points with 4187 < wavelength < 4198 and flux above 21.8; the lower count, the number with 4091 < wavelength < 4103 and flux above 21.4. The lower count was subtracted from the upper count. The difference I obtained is -2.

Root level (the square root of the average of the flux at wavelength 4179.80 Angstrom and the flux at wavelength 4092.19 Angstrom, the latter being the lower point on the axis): 4.72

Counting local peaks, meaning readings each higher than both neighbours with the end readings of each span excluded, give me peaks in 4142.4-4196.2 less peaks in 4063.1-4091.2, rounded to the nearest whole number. 1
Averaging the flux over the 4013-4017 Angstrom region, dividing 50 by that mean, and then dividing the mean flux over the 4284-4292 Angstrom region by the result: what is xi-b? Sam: 8.3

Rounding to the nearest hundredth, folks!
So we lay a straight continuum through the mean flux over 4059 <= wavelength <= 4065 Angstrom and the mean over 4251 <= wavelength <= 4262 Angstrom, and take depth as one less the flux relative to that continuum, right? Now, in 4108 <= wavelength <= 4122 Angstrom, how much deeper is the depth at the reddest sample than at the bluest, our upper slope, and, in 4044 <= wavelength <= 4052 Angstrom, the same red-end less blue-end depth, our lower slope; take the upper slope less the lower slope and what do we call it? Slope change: -0.15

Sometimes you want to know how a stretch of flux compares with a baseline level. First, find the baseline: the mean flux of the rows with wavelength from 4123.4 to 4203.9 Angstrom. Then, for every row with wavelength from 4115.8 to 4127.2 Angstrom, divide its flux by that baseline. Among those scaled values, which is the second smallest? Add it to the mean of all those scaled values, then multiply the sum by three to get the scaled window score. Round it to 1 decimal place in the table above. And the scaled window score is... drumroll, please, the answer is 6.2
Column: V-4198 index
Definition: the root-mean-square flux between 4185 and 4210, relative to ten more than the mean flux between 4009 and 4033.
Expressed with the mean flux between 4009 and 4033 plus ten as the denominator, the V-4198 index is 0.653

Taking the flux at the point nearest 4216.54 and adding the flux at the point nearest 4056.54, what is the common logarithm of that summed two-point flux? 1.65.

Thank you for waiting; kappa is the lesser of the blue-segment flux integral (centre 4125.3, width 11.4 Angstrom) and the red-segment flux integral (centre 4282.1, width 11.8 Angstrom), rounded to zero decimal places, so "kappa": 257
